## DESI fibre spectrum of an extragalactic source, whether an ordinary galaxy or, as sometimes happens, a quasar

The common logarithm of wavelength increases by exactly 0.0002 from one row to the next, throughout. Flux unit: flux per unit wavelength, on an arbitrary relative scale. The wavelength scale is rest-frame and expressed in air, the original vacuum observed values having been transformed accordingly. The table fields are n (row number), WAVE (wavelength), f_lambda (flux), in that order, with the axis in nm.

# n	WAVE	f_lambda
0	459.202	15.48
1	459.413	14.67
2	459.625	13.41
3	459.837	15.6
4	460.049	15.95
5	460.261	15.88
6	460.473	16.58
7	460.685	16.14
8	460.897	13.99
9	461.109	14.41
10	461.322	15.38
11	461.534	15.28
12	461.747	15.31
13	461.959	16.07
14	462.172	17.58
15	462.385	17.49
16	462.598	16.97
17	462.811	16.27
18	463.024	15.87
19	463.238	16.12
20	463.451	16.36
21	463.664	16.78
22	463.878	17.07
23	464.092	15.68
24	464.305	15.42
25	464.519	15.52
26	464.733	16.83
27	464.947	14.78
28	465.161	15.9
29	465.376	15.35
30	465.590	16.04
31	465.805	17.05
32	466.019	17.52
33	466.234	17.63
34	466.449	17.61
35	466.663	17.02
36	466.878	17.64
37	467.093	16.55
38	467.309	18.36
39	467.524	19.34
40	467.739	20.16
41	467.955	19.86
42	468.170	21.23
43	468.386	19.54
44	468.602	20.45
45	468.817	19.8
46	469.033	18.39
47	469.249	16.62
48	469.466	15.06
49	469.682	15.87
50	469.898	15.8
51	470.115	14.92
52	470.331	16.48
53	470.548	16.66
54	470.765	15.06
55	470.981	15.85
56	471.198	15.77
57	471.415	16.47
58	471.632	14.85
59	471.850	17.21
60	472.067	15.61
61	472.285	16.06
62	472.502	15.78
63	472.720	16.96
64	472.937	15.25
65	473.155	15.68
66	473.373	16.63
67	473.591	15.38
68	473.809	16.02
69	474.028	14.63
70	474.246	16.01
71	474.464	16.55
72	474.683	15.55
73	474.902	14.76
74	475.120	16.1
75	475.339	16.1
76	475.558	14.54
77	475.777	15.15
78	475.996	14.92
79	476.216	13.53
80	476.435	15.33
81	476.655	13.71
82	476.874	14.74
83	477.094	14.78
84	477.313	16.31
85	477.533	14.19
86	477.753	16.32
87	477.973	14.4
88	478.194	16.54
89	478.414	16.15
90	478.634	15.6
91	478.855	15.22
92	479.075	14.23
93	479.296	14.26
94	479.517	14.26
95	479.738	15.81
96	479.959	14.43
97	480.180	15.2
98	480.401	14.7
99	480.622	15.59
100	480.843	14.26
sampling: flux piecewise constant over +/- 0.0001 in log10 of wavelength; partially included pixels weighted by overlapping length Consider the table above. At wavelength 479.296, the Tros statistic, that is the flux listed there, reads 14.26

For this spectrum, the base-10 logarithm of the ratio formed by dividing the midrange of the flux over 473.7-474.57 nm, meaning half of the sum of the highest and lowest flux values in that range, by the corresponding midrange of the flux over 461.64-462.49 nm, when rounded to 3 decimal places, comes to -0.023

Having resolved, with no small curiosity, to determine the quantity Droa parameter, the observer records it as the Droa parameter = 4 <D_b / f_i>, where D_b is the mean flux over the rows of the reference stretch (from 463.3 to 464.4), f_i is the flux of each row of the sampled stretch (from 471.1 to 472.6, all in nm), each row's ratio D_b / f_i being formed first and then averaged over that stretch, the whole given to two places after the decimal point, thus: 4.08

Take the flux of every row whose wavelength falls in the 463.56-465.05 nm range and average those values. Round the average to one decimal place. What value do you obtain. 16.0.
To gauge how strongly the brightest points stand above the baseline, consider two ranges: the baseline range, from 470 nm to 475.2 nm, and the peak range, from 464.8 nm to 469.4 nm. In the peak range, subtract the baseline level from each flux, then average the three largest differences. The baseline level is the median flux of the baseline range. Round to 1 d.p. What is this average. 4.8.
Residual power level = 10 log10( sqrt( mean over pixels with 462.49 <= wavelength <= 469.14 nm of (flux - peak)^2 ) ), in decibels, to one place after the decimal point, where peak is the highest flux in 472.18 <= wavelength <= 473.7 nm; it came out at 2.4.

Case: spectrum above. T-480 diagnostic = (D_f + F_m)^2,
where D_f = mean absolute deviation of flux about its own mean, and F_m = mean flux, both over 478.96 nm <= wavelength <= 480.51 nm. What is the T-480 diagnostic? 230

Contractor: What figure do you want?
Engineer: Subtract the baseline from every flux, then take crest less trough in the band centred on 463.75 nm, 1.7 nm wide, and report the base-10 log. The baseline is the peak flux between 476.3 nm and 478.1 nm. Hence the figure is 0.22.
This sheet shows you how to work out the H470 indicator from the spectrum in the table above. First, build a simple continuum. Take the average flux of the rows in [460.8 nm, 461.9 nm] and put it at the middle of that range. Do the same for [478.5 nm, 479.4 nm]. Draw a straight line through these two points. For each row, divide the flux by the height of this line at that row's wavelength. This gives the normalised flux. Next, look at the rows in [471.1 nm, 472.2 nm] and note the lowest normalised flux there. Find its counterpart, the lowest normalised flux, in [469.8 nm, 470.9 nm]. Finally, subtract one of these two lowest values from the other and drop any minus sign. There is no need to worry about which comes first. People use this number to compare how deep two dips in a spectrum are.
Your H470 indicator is 0.004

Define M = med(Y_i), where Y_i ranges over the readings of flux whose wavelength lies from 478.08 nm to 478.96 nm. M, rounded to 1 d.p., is 15.9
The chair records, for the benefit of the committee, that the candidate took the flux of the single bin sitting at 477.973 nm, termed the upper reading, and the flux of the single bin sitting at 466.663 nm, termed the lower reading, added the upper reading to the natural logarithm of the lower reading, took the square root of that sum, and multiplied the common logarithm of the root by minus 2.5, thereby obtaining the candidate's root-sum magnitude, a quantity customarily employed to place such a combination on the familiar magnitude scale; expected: -1.545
